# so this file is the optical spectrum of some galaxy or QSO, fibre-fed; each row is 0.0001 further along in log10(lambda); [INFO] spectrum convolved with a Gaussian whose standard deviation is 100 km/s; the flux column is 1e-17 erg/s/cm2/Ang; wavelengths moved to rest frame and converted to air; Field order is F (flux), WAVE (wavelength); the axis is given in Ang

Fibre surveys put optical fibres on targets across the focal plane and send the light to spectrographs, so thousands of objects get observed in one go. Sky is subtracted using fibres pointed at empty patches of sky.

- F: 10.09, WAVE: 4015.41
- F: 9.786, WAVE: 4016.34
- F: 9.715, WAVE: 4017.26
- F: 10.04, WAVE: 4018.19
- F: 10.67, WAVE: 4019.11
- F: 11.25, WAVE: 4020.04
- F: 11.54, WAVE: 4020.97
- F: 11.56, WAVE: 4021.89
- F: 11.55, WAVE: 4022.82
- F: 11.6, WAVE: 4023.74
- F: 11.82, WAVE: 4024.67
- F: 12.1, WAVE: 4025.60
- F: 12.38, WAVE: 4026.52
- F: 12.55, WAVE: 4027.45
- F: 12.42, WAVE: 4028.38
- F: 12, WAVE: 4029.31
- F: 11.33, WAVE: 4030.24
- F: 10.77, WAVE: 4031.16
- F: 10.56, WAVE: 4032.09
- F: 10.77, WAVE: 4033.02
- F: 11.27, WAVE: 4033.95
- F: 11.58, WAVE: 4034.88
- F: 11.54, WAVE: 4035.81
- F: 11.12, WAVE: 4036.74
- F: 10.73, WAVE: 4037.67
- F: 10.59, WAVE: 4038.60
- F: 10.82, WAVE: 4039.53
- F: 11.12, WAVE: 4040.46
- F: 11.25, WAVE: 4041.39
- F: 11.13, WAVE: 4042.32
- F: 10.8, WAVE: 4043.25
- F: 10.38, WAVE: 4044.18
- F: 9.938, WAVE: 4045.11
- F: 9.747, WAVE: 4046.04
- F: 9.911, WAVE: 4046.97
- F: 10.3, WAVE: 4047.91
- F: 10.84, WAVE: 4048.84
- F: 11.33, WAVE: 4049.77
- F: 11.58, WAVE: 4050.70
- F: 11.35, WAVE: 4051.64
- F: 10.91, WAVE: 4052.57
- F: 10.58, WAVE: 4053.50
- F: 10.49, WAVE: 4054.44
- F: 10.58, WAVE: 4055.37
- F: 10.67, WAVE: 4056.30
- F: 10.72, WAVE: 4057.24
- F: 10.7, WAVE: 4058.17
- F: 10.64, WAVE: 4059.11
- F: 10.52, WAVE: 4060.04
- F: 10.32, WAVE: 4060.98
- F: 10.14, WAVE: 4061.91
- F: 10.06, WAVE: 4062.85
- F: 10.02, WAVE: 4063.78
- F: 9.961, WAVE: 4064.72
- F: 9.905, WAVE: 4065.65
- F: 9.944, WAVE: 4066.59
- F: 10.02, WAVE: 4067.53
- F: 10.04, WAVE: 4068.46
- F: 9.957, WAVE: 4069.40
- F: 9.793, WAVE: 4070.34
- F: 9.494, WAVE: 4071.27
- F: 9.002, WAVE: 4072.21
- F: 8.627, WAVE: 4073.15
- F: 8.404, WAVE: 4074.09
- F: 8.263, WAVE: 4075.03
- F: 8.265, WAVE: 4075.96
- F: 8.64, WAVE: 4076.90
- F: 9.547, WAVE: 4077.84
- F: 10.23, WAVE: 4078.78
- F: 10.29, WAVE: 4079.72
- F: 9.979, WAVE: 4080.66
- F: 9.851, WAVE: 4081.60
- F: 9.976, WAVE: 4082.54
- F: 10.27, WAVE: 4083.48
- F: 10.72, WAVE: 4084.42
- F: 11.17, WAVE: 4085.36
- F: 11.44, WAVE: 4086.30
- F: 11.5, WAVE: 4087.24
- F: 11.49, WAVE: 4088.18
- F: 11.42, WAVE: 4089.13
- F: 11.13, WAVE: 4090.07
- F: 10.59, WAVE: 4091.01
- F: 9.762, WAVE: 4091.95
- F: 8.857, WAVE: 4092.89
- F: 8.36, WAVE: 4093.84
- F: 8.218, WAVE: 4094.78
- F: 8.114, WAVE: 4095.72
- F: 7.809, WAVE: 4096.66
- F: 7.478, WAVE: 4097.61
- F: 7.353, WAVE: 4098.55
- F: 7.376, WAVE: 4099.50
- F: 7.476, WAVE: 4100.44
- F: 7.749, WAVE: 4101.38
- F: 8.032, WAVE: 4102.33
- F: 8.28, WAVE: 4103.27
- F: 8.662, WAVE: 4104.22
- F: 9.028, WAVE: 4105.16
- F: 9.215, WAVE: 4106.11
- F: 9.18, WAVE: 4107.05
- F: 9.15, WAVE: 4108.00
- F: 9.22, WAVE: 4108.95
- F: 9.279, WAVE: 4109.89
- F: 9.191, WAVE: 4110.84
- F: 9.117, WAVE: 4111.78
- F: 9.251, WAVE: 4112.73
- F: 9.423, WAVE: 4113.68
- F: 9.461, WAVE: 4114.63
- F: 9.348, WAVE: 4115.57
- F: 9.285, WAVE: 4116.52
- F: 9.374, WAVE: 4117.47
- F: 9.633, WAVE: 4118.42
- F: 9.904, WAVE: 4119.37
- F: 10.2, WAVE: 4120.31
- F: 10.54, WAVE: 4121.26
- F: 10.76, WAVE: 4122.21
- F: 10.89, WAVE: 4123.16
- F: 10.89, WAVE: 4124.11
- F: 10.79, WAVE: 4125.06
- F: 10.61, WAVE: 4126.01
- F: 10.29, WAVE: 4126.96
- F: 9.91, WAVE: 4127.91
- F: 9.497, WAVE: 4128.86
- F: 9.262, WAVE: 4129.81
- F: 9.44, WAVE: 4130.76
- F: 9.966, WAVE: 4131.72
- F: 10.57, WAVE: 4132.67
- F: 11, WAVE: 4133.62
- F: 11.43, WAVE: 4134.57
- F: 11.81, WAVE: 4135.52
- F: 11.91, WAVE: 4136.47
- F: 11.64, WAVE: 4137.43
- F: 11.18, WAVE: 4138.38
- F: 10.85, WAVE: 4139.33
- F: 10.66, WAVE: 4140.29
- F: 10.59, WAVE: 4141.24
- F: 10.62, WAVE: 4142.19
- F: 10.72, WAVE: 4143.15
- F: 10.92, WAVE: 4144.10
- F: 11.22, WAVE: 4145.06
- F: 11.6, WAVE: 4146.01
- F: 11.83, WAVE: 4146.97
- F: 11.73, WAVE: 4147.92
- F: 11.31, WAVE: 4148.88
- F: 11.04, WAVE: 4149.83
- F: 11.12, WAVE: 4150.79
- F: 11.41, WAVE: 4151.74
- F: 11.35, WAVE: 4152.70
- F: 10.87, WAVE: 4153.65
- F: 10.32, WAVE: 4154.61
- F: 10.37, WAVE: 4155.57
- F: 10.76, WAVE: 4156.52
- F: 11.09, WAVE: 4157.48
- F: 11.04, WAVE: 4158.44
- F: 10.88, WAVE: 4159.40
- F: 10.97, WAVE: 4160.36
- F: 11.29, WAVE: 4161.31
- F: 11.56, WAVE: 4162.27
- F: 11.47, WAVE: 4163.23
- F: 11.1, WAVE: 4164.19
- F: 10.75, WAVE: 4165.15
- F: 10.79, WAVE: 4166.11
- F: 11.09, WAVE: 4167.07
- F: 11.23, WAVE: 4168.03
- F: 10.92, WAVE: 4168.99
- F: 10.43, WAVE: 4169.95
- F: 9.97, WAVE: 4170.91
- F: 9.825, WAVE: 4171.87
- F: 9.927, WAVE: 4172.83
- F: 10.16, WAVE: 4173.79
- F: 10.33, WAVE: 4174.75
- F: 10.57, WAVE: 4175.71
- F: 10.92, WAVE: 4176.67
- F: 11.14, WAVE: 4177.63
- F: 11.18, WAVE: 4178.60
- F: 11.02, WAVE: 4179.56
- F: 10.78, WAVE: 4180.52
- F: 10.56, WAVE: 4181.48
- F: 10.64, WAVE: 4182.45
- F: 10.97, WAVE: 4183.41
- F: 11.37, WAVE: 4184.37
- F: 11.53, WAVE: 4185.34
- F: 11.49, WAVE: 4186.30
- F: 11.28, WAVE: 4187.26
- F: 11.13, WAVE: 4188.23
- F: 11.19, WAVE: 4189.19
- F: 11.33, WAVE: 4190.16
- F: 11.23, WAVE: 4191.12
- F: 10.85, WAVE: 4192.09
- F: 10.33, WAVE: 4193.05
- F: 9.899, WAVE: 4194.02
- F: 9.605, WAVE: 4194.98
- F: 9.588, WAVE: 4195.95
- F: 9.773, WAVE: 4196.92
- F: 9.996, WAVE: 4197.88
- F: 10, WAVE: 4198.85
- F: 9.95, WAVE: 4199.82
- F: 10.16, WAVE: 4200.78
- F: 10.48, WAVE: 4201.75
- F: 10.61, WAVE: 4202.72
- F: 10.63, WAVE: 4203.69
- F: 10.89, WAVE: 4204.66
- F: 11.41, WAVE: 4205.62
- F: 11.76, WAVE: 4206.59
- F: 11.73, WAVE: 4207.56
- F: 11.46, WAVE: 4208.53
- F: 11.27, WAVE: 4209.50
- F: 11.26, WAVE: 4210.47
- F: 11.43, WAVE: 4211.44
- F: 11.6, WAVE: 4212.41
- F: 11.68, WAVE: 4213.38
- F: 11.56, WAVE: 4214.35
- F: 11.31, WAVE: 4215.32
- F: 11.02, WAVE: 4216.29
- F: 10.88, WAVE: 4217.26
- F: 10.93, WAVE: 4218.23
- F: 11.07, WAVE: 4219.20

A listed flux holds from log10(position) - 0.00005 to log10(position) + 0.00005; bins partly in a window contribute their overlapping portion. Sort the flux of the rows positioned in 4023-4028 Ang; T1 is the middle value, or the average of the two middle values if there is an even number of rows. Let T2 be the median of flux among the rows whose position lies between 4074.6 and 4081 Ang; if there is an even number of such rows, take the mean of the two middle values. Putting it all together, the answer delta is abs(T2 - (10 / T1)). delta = 8.7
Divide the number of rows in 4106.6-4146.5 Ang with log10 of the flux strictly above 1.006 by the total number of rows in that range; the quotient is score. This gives 0.5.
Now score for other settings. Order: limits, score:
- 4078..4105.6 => 0.4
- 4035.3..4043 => 1.0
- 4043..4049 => 0.6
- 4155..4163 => 1.0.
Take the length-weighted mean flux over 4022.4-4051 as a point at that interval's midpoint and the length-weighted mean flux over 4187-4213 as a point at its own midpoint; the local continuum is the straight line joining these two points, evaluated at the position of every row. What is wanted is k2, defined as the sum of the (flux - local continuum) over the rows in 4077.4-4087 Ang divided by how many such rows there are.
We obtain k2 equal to -0.7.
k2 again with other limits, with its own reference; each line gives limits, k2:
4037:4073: -0.7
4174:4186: 0.1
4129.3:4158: 0.1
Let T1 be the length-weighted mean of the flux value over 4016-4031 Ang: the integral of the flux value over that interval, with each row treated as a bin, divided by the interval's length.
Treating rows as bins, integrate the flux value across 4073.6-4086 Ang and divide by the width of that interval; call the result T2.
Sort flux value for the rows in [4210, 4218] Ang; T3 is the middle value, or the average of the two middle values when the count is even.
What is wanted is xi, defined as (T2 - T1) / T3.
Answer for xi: -0.15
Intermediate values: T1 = 11.4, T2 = 9.7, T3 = 11.4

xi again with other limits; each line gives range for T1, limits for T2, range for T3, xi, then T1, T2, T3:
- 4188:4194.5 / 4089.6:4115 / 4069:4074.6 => -0.22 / 10.8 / 8.8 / 9.2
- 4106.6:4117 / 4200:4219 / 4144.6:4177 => 0.17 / 9.3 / 11.1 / 11.0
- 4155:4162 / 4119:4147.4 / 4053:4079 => -0.02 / 10.9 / 10.7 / 10.0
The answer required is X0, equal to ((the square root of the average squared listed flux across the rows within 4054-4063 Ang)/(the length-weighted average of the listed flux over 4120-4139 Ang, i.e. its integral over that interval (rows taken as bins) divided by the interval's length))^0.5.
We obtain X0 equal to 0.99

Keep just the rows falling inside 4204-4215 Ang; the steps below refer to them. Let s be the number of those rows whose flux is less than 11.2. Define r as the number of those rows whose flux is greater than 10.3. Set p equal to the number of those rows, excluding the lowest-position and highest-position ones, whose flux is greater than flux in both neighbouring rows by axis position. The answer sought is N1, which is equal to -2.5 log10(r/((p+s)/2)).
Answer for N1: -2.2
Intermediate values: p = 2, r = 11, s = 1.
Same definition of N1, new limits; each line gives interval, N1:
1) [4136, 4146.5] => -1.2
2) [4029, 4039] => -1.2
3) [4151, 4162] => -1.0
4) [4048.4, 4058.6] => -0.9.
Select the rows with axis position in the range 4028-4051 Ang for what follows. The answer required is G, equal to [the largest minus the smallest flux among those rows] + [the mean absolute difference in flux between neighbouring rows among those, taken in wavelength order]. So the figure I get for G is 3.0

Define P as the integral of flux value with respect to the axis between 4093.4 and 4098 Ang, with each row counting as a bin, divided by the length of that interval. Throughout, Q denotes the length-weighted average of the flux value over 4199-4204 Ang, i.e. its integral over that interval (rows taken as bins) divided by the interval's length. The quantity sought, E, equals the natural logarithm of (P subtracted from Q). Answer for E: 0.84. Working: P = 8.0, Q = 10.3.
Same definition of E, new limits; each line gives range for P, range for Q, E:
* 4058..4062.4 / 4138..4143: -1.11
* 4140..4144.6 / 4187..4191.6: -0.65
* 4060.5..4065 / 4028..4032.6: 0.26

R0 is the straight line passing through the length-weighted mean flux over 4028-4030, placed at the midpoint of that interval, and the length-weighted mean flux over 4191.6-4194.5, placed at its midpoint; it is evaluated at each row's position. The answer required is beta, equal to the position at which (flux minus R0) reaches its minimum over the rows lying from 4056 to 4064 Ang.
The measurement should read 4063.78 Ang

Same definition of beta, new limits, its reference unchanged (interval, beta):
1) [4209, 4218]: 4217.26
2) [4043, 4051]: 4046.04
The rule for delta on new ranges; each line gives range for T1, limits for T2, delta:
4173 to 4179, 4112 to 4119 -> 8.4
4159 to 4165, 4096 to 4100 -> 6.5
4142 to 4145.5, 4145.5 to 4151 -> 10.5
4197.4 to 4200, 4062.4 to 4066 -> 9.0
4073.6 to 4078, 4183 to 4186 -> 10.2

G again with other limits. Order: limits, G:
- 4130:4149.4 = 2.8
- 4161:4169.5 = 1.0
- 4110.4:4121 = 1.2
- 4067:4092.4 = 3.5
